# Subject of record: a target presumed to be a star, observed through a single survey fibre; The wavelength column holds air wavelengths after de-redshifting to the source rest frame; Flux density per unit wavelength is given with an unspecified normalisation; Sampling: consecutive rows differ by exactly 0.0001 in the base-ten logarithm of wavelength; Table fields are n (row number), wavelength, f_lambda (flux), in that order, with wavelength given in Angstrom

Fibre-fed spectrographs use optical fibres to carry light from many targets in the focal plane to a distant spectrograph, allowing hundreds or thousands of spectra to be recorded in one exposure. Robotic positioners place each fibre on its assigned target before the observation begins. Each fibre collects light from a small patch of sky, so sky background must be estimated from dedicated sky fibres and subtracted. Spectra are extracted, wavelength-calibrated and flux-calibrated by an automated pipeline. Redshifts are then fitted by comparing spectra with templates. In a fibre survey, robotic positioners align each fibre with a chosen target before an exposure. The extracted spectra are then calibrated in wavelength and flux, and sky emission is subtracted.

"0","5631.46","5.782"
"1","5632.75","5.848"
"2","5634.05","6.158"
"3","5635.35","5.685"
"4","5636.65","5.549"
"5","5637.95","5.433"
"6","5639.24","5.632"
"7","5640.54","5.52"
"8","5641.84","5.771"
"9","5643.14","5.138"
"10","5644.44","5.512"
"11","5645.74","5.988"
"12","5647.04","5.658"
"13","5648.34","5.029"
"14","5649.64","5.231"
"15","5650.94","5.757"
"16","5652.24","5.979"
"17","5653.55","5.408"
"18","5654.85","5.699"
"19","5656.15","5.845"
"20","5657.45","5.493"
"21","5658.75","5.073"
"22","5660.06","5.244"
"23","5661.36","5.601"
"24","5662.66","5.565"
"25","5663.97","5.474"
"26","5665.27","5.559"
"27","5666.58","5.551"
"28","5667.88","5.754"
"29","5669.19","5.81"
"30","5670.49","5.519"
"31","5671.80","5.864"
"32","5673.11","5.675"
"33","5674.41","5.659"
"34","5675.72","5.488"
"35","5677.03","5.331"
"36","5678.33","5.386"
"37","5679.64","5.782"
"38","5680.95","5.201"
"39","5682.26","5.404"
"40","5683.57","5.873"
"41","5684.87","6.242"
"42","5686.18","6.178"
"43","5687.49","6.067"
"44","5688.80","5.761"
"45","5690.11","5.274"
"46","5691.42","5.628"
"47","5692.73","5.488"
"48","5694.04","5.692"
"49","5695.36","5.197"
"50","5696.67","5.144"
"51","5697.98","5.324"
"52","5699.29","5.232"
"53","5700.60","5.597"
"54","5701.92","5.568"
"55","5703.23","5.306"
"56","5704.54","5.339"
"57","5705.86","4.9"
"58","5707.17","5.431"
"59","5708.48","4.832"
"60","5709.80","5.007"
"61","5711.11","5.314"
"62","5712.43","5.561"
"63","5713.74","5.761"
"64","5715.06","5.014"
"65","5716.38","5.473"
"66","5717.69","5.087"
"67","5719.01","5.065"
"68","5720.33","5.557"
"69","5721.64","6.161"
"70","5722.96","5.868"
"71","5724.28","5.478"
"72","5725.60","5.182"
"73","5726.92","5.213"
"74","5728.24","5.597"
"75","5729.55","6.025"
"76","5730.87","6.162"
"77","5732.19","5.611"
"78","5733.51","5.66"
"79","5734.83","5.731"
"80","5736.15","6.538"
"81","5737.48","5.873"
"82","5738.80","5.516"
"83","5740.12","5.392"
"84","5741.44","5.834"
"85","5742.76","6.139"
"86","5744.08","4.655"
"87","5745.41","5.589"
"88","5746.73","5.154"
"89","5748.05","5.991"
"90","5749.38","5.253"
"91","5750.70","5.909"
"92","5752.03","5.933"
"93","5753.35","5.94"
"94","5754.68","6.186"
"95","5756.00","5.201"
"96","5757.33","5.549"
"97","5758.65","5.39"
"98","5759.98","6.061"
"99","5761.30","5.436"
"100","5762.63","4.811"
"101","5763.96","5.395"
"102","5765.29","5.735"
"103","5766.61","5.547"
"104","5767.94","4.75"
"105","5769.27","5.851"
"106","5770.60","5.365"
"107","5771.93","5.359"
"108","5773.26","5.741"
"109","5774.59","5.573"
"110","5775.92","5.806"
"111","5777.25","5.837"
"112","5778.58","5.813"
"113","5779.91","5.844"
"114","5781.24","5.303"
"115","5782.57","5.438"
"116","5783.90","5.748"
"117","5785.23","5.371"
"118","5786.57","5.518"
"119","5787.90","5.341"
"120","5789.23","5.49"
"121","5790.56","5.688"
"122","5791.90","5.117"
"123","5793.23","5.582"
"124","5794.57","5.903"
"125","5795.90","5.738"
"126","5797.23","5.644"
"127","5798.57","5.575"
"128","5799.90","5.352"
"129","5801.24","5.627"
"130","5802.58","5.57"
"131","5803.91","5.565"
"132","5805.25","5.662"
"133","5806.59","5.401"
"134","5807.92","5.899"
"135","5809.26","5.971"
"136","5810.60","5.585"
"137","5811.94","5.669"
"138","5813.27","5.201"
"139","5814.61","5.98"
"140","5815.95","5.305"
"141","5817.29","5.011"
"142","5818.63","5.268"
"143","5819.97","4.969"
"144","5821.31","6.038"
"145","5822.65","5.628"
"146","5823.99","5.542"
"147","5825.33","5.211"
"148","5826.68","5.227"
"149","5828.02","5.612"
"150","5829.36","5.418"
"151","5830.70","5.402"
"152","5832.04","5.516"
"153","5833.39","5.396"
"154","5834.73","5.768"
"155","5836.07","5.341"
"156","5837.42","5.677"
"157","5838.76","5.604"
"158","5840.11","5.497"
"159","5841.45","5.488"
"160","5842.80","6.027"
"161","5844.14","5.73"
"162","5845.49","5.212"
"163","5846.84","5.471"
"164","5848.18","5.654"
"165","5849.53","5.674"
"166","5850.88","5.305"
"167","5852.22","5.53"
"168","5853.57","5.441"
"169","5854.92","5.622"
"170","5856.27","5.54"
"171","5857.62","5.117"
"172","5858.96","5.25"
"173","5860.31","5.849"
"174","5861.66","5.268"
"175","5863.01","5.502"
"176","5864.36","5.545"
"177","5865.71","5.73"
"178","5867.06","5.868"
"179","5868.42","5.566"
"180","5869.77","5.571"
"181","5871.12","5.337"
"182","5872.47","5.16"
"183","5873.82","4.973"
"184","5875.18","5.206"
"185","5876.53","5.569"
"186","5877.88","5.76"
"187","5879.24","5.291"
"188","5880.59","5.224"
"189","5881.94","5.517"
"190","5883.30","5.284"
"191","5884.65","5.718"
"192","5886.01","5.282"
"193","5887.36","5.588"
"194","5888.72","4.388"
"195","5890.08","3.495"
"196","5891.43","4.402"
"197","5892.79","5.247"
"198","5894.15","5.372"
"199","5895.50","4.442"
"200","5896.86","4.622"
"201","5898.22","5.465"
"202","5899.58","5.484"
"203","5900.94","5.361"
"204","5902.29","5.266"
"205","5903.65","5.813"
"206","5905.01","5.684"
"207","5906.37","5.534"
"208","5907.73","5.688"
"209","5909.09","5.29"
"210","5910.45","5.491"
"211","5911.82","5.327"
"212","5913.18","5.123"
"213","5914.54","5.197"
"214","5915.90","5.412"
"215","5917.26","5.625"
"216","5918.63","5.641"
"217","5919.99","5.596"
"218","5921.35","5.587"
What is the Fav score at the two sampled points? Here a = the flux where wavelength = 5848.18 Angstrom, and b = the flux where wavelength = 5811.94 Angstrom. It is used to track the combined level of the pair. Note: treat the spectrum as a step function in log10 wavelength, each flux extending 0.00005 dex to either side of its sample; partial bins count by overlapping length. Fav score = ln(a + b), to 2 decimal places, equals 2.43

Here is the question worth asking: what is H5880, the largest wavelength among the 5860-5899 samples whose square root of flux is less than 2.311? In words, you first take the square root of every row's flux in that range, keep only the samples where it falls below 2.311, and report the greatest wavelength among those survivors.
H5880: 5896.86 Angstrom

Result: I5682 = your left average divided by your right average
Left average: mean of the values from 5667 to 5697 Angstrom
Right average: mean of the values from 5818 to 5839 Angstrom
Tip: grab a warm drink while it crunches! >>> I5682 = 1.03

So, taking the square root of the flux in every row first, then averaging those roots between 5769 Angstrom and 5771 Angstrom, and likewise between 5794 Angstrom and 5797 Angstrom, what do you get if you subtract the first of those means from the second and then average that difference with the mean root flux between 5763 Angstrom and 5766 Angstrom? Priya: 1.20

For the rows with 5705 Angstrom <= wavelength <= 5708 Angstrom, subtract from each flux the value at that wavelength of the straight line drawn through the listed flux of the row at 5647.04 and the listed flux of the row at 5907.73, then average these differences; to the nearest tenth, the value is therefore -0.5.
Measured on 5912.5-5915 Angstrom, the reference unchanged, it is -0.5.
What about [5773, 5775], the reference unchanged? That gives 0.0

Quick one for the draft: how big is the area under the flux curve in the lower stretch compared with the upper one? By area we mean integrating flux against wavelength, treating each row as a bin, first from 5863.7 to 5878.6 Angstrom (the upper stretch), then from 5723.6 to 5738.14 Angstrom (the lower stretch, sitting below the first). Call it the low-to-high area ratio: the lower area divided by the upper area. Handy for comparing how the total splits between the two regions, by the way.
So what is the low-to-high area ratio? 1.02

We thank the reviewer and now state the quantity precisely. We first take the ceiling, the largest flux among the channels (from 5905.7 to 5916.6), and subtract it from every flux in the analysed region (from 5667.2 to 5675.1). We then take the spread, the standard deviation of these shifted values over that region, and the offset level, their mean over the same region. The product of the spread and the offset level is 0.003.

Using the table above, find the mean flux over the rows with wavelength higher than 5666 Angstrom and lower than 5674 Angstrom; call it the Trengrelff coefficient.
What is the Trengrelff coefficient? 5.70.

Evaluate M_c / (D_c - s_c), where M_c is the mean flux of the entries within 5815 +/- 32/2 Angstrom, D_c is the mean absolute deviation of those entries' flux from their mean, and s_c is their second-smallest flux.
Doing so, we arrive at -1.15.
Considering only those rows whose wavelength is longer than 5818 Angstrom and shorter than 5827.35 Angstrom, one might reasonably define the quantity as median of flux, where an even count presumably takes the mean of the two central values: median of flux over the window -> 5.27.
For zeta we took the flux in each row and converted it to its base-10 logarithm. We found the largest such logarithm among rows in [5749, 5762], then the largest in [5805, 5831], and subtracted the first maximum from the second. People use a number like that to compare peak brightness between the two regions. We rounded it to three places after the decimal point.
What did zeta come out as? -0.011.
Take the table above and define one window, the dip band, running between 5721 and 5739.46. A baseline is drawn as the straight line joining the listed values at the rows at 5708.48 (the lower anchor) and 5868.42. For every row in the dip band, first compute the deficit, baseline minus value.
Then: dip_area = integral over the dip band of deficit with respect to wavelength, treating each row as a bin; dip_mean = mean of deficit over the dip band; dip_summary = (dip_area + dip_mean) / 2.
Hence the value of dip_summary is -8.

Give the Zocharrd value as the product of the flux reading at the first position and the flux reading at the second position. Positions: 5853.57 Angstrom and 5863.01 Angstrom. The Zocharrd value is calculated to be 30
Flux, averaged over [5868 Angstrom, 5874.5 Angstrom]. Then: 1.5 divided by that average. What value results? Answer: 0.282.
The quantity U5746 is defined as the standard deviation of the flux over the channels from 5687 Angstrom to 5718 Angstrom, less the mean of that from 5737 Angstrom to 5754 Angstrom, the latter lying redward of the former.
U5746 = -5.33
